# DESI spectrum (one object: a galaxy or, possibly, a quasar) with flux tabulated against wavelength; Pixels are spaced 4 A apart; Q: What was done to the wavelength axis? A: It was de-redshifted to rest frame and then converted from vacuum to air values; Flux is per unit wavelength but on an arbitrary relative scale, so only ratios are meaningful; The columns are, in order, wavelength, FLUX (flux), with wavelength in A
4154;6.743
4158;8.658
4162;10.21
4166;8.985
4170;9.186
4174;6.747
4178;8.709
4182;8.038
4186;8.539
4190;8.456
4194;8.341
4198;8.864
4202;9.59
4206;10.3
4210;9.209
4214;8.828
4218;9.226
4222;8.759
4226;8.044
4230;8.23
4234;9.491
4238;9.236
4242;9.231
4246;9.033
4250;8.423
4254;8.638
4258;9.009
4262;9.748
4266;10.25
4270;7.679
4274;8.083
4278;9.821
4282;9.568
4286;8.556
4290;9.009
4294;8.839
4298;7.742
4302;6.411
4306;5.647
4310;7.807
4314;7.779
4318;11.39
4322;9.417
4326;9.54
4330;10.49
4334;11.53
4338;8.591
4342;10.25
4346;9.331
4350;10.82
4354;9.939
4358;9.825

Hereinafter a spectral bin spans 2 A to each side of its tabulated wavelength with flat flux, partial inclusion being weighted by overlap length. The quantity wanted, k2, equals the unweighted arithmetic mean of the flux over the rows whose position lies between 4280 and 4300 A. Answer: 8.74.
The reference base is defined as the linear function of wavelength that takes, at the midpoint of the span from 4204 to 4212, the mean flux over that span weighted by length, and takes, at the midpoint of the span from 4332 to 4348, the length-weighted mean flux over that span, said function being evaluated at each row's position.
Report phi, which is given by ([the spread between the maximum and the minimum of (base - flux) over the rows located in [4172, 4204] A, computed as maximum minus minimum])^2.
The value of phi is 7.9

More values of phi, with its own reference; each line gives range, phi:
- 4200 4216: 2.2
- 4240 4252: 0.7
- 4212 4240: 2.1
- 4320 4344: 8.7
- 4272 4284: 3.0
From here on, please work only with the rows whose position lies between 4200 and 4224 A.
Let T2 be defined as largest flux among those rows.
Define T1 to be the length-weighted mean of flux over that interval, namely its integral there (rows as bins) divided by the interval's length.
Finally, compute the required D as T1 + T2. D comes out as 19.6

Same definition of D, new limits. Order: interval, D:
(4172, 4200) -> 17.1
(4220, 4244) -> 18.3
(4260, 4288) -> 19.4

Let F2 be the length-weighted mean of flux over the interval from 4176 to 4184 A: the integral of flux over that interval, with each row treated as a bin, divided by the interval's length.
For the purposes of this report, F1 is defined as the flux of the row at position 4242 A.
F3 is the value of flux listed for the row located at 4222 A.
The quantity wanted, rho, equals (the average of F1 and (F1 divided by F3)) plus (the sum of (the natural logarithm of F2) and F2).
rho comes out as 15.6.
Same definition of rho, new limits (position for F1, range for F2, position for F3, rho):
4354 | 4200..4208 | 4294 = 17.8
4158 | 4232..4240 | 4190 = 16.4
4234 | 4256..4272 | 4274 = 16.7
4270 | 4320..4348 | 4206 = 16.4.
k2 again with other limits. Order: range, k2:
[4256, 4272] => 9.17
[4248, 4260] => 8.69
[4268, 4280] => 8.53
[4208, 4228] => 8.81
